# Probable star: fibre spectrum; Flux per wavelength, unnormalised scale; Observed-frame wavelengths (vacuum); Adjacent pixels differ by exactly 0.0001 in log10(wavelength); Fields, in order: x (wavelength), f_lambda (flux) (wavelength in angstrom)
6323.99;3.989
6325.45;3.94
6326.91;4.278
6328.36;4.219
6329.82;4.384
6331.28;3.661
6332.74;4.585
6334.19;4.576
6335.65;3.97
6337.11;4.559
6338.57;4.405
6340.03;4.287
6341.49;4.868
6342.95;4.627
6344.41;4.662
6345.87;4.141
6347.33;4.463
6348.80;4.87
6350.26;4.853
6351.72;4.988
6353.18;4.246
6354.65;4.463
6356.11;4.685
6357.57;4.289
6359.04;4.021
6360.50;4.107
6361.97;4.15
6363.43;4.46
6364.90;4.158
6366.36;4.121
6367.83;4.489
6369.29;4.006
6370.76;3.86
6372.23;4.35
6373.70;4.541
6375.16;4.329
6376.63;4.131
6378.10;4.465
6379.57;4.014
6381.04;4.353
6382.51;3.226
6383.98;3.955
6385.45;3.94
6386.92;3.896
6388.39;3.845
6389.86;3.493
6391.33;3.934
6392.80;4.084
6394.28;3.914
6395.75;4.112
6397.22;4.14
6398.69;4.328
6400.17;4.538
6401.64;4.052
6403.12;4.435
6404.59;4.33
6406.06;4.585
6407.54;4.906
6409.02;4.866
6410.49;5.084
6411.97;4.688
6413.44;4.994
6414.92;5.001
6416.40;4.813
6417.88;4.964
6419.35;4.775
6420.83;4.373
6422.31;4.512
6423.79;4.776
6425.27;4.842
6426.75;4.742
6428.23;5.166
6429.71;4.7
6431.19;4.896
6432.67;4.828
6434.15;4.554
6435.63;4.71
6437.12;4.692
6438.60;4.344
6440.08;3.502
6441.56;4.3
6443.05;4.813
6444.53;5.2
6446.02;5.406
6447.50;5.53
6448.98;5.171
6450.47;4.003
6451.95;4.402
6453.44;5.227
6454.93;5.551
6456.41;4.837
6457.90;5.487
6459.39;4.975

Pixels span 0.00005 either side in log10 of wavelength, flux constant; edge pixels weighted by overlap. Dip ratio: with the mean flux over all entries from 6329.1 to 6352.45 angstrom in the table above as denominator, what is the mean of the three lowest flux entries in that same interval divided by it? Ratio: 0.87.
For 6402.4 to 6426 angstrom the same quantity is 0.92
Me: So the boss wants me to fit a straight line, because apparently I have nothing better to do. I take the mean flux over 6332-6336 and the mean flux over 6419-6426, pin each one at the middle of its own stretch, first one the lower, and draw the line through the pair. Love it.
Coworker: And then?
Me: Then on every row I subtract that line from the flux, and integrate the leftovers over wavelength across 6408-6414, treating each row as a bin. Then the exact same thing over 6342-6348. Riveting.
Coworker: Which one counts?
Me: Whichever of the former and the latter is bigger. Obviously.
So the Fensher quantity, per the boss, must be 1.7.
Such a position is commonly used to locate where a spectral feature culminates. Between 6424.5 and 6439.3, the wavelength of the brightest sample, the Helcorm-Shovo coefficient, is 6428.23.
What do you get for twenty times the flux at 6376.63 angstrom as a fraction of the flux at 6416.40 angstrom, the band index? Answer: 17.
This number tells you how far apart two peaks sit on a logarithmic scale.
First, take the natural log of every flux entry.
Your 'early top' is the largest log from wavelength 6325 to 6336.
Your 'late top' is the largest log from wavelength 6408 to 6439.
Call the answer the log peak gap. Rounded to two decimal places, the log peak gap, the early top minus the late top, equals -0.12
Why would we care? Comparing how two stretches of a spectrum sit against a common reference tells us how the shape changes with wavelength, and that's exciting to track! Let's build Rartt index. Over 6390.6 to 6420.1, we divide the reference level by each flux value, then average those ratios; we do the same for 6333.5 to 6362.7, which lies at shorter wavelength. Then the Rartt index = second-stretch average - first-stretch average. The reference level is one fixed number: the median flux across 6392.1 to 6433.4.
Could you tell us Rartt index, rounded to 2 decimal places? 0.01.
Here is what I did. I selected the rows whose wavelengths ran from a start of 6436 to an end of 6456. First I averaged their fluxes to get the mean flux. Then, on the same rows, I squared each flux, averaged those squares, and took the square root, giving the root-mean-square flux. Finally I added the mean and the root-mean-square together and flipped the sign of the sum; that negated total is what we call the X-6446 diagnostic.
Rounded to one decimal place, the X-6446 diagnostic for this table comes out -9.6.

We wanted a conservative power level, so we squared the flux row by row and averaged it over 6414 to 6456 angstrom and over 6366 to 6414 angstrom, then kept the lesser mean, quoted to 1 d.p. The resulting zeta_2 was 18.2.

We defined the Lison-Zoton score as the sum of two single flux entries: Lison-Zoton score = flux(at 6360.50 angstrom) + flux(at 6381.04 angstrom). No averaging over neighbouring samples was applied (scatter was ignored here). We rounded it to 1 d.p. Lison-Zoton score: 8.5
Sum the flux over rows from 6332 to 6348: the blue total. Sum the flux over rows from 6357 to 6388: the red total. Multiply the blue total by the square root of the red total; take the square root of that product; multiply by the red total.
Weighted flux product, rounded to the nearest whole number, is 1859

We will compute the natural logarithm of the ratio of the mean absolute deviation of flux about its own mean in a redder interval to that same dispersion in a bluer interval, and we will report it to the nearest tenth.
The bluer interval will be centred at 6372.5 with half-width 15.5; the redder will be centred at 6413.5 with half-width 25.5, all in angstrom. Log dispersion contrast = 0.4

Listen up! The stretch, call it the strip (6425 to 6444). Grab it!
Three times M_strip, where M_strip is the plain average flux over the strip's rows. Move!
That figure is 13.9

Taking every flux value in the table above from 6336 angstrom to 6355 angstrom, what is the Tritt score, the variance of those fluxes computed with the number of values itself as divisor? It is 0.07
